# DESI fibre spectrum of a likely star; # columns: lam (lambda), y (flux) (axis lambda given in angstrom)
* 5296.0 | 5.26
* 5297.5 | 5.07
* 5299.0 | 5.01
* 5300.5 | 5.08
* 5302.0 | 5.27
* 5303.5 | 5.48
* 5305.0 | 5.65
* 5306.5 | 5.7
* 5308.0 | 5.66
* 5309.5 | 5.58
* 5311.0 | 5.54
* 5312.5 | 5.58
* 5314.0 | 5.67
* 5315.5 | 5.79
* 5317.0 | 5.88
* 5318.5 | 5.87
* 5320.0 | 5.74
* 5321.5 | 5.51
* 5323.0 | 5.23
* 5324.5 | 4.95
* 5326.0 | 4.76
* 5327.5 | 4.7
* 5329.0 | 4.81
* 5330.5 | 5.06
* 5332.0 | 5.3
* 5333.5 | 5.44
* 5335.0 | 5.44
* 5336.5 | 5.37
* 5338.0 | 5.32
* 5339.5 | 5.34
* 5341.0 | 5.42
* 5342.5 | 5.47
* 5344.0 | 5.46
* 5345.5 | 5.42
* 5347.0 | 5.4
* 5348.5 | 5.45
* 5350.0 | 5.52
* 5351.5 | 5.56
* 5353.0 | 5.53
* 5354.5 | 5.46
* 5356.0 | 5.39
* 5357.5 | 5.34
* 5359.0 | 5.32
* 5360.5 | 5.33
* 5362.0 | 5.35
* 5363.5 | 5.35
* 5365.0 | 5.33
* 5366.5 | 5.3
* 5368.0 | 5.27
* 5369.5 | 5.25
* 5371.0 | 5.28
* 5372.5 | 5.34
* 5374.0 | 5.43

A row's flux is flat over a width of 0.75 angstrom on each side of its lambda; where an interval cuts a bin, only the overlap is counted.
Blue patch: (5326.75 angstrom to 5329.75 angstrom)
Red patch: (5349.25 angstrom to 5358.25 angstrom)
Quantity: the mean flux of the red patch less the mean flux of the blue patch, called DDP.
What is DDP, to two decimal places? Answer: 0.71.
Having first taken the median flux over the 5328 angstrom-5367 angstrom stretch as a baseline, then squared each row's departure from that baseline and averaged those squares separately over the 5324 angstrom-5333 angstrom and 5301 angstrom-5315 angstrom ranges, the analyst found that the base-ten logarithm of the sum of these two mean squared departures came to -0.53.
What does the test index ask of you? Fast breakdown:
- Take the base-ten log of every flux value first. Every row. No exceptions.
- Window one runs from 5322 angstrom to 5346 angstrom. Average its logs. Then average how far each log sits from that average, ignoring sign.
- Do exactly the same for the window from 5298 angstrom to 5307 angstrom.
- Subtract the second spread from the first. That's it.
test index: -0.001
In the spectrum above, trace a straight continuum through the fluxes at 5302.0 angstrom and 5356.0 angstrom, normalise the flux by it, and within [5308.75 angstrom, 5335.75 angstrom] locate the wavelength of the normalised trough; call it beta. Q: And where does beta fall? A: 5327.5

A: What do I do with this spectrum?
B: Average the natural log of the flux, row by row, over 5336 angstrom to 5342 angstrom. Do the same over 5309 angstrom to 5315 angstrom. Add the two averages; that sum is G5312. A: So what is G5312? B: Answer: 3.40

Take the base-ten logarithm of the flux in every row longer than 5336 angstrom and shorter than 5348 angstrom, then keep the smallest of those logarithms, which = 0.726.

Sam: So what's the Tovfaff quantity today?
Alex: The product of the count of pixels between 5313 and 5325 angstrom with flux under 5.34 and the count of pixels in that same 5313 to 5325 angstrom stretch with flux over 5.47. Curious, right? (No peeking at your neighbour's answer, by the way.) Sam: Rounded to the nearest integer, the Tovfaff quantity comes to 12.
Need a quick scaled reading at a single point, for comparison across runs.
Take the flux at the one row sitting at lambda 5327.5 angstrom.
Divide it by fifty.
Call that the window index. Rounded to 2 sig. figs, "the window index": 0.094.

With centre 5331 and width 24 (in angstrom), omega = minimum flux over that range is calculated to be 4.7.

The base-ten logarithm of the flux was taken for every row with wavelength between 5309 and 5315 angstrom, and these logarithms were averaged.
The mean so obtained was 0.748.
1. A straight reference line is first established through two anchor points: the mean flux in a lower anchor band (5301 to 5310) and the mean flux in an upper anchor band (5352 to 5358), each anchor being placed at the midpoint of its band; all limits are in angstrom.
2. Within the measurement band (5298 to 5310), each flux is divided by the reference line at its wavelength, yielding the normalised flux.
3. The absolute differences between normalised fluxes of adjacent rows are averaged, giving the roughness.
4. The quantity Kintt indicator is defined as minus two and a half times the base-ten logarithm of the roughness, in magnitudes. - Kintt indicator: 4.19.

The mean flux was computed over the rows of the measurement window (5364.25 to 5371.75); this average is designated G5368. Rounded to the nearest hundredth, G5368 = 5.29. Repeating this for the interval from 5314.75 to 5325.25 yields 5.57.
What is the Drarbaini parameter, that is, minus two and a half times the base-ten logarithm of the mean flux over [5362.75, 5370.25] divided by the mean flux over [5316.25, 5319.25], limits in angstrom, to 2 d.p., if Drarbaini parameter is 0.11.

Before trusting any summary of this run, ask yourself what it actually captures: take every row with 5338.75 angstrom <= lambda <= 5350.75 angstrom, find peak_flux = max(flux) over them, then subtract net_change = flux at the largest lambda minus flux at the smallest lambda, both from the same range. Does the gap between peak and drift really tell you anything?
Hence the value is 5.3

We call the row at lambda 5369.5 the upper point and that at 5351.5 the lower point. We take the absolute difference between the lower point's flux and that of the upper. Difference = 0.3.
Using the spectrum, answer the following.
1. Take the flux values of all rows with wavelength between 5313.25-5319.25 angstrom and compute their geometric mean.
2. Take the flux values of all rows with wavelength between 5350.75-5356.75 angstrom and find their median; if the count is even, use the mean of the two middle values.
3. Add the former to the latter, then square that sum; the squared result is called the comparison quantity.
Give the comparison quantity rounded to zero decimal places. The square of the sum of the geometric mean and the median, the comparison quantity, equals 128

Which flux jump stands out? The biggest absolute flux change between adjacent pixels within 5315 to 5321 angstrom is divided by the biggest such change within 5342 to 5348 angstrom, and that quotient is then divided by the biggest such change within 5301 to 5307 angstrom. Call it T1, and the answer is 15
